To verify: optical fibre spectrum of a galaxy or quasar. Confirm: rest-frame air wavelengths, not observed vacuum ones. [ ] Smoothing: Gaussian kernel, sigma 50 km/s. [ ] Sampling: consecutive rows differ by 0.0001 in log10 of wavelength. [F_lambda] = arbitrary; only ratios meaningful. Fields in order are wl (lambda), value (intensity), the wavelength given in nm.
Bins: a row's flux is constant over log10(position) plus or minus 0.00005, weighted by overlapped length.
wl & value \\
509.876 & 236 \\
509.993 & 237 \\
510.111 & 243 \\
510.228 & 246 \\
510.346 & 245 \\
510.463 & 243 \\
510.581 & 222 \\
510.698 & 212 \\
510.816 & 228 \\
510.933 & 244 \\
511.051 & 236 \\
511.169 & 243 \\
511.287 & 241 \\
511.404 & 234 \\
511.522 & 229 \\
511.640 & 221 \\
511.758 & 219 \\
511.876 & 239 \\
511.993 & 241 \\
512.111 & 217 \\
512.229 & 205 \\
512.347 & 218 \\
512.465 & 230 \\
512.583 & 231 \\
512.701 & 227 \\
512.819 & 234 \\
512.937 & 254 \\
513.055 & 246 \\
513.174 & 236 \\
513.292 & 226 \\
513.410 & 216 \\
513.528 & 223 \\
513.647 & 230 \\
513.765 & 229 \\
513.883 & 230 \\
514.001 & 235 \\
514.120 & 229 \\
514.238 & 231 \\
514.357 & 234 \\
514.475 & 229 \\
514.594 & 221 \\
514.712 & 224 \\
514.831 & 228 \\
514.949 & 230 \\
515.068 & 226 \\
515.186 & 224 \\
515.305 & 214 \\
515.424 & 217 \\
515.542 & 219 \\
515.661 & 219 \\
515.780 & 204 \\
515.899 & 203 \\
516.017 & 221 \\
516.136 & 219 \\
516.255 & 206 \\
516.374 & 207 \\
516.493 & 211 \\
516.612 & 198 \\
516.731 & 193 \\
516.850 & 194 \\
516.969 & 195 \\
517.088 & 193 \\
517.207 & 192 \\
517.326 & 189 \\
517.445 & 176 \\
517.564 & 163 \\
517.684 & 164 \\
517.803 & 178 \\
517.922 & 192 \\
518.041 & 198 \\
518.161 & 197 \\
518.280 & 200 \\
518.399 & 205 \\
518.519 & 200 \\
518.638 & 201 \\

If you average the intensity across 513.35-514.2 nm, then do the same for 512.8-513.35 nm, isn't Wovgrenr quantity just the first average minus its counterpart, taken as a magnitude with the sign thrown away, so 12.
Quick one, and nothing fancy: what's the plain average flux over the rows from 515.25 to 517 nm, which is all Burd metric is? 208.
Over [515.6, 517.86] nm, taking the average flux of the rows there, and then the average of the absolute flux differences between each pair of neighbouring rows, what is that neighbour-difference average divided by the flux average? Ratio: 0.034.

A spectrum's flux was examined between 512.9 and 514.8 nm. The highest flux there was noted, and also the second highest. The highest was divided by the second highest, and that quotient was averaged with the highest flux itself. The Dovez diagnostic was 128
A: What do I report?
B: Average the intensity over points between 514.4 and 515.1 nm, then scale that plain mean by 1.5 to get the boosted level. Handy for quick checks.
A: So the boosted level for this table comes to 340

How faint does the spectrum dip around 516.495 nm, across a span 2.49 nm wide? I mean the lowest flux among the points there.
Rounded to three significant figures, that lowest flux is 163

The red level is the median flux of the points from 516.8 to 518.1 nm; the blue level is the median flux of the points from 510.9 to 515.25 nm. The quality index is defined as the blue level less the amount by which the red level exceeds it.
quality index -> 268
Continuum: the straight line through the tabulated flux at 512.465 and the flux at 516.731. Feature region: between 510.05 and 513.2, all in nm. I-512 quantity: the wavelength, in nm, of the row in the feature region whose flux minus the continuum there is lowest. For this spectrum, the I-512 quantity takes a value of 510.698 nm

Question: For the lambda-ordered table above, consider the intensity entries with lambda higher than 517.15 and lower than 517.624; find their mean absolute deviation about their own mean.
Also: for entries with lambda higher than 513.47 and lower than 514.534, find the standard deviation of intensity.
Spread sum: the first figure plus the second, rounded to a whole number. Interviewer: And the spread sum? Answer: 14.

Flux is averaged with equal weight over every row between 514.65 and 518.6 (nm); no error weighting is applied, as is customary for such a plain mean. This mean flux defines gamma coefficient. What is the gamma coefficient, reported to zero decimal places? 203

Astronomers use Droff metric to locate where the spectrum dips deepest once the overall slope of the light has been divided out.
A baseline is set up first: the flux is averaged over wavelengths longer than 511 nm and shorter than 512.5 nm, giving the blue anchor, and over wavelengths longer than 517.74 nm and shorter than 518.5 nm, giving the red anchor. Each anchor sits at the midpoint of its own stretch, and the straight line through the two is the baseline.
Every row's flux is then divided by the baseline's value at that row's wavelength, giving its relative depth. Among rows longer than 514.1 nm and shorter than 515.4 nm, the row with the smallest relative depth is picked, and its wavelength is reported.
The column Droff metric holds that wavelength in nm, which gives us 515.305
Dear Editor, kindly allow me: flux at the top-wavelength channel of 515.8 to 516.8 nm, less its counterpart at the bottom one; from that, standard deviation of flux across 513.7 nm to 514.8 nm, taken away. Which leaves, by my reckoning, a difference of -14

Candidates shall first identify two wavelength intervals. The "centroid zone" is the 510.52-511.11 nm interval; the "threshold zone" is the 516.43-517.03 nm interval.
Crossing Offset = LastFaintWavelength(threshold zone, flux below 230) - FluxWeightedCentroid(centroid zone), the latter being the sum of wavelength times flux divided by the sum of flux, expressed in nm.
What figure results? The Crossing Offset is 6.15 nm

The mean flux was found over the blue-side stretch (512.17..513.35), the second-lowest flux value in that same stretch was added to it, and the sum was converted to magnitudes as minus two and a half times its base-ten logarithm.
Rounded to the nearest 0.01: -6.63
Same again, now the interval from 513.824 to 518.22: -6.43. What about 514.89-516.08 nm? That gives -6.56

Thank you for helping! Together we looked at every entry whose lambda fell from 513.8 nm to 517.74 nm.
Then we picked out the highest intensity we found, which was 235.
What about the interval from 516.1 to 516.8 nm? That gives 219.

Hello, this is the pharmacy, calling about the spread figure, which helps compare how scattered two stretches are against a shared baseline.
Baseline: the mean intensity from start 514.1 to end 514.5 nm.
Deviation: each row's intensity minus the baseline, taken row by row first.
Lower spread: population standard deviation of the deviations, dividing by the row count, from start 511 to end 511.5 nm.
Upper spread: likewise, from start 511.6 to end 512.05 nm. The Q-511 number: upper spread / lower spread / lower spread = 0.8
